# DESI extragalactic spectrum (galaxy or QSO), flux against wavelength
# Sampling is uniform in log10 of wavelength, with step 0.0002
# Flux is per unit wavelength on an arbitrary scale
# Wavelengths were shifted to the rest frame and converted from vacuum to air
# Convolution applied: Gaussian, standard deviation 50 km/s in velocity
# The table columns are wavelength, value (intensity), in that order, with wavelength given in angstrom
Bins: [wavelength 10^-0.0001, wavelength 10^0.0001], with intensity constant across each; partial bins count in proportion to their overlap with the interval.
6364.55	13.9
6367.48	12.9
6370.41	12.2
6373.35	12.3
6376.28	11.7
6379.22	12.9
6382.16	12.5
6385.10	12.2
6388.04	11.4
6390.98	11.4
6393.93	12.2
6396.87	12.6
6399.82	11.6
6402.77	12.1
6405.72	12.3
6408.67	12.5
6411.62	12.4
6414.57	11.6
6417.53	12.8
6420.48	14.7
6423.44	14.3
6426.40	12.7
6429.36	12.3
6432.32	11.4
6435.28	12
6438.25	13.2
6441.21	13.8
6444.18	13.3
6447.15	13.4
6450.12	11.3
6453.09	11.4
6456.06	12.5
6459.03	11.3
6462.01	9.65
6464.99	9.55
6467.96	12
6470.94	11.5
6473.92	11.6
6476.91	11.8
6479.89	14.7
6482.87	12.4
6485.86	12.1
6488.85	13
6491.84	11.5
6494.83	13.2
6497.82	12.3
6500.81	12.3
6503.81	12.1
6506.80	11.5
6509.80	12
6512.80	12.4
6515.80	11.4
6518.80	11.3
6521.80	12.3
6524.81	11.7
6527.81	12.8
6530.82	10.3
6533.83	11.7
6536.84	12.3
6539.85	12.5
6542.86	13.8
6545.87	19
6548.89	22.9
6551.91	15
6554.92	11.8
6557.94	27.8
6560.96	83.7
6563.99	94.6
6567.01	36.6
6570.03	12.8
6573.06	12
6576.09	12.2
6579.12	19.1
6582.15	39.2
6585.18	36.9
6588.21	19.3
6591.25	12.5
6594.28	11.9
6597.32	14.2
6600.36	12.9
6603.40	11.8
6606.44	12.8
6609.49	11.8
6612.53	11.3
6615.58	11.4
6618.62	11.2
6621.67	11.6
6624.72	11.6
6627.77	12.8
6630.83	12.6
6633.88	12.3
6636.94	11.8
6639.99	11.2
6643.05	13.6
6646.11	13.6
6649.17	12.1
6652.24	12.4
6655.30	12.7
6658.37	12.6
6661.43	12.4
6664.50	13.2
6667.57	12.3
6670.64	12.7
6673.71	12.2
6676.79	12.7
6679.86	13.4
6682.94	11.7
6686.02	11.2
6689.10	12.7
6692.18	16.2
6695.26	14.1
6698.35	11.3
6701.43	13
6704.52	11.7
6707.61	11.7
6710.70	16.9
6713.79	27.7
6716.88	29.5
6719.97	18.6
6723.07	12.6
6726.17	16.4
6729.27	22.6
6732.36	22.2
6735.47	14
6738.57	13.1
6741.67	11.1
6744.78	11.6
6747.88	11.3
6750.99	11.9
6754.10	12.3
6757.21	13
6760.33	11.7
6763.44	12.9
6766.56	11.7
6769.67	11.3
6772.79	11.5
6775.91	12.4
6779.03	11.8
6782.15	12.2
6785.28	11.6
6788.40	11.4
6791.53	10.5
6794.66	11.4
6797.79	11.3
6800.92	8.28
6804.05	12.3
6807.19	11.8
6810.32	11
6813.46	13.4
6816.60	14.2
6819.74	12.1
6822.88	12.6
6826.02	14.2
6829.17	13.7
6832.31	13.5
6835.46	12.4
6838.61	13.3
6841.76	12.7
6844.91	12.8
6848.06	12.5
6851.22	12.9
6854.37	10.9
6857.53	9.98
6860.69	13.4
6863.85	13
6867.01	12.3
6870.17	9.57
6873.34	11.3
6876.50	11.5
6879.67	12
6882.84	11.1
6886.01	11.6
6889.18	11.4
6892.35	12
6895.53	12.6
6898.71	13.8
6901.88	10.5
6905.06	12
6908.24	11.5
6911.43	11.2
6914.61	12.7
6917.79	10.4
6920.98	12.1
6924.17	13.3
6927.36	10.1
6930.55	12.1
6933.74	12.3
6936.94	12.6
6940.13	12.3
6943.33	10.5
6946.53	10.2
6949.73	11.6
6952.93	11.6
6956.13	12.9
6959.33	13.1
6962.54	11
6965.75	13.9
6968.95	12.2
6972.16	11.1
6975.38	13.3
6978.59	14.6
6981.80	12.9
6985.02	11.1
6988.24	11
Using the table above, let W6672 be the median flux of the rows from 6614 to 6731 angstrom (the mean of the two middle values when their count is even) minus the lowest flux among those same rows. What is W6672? 1.4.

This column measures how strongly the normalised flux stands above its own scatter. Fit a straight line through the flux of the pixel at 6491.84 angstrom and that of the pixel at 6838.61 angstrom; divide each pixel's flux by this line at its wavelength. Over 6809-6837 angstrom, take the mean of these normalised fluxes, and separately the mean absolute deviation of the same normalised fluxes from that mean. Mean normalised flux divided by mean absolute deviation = 15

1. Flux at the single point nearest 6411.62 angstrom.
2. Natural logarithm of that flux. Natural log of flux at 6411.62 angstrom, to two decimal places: 2.52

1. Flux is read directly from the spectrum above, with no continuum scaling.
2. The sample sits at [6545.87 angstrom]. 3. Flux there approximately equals 19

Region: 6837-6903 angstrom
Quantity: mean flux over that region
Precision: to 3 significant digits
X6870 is 12.0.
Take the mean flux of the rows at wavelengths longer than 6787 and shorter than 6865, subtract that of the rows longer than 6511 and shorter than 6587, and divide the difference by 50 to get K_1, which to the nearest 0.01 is -0.22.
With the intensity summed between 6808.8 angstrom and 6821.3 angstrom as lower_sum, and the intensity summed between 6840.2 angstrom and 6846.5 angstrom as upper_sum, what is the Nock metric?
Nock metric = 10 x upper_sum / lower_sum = 5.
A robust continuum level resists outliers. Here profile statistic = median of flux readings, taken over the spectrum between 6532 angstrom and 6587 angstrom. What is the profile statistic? 17.0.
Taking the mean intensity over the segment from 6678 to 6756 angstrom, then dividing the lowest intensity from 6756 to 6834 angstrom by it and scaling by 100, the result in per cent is 55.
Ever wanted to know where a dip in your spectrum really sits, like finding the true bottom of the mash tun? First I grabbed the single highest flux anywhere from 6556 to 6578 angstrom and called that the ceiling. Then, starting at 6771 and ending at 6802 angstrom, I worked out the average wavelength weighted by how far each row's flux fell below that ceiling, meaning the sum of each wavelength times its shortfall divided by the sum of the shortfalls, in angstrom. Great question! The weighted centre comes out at 6786.9 angstrom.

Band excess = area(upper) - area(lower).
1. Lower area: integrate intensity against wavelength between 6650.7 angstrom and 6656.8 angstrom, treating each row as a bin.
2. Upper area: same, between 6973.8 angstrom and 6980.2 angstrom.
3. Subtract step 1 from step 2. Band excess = 13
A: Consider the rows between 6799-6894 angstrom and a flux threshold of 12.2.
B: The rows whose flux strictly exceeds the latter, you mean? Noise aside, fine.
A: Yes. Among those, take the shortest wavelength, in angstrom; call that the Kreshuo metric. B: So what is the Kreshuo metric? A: 6804.05 angstrom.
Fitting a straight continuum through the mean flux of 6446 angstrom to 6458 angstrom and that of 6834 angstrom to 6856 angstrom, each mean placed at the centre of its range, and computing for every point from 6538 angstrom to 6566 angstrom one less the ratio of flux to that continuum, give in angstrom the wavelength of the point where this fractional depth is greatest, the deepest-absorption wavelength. 6554.92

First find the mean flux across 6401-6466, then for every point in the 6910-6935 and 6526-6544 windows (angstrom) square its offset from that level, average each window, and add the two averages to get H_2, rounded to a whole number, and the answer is 3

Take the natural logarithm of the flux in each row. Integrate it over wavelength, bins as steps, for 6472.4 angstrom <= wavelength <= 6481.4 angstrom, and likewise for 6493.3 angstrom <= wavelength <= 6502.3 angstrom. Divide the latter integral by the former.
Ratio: 1.00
